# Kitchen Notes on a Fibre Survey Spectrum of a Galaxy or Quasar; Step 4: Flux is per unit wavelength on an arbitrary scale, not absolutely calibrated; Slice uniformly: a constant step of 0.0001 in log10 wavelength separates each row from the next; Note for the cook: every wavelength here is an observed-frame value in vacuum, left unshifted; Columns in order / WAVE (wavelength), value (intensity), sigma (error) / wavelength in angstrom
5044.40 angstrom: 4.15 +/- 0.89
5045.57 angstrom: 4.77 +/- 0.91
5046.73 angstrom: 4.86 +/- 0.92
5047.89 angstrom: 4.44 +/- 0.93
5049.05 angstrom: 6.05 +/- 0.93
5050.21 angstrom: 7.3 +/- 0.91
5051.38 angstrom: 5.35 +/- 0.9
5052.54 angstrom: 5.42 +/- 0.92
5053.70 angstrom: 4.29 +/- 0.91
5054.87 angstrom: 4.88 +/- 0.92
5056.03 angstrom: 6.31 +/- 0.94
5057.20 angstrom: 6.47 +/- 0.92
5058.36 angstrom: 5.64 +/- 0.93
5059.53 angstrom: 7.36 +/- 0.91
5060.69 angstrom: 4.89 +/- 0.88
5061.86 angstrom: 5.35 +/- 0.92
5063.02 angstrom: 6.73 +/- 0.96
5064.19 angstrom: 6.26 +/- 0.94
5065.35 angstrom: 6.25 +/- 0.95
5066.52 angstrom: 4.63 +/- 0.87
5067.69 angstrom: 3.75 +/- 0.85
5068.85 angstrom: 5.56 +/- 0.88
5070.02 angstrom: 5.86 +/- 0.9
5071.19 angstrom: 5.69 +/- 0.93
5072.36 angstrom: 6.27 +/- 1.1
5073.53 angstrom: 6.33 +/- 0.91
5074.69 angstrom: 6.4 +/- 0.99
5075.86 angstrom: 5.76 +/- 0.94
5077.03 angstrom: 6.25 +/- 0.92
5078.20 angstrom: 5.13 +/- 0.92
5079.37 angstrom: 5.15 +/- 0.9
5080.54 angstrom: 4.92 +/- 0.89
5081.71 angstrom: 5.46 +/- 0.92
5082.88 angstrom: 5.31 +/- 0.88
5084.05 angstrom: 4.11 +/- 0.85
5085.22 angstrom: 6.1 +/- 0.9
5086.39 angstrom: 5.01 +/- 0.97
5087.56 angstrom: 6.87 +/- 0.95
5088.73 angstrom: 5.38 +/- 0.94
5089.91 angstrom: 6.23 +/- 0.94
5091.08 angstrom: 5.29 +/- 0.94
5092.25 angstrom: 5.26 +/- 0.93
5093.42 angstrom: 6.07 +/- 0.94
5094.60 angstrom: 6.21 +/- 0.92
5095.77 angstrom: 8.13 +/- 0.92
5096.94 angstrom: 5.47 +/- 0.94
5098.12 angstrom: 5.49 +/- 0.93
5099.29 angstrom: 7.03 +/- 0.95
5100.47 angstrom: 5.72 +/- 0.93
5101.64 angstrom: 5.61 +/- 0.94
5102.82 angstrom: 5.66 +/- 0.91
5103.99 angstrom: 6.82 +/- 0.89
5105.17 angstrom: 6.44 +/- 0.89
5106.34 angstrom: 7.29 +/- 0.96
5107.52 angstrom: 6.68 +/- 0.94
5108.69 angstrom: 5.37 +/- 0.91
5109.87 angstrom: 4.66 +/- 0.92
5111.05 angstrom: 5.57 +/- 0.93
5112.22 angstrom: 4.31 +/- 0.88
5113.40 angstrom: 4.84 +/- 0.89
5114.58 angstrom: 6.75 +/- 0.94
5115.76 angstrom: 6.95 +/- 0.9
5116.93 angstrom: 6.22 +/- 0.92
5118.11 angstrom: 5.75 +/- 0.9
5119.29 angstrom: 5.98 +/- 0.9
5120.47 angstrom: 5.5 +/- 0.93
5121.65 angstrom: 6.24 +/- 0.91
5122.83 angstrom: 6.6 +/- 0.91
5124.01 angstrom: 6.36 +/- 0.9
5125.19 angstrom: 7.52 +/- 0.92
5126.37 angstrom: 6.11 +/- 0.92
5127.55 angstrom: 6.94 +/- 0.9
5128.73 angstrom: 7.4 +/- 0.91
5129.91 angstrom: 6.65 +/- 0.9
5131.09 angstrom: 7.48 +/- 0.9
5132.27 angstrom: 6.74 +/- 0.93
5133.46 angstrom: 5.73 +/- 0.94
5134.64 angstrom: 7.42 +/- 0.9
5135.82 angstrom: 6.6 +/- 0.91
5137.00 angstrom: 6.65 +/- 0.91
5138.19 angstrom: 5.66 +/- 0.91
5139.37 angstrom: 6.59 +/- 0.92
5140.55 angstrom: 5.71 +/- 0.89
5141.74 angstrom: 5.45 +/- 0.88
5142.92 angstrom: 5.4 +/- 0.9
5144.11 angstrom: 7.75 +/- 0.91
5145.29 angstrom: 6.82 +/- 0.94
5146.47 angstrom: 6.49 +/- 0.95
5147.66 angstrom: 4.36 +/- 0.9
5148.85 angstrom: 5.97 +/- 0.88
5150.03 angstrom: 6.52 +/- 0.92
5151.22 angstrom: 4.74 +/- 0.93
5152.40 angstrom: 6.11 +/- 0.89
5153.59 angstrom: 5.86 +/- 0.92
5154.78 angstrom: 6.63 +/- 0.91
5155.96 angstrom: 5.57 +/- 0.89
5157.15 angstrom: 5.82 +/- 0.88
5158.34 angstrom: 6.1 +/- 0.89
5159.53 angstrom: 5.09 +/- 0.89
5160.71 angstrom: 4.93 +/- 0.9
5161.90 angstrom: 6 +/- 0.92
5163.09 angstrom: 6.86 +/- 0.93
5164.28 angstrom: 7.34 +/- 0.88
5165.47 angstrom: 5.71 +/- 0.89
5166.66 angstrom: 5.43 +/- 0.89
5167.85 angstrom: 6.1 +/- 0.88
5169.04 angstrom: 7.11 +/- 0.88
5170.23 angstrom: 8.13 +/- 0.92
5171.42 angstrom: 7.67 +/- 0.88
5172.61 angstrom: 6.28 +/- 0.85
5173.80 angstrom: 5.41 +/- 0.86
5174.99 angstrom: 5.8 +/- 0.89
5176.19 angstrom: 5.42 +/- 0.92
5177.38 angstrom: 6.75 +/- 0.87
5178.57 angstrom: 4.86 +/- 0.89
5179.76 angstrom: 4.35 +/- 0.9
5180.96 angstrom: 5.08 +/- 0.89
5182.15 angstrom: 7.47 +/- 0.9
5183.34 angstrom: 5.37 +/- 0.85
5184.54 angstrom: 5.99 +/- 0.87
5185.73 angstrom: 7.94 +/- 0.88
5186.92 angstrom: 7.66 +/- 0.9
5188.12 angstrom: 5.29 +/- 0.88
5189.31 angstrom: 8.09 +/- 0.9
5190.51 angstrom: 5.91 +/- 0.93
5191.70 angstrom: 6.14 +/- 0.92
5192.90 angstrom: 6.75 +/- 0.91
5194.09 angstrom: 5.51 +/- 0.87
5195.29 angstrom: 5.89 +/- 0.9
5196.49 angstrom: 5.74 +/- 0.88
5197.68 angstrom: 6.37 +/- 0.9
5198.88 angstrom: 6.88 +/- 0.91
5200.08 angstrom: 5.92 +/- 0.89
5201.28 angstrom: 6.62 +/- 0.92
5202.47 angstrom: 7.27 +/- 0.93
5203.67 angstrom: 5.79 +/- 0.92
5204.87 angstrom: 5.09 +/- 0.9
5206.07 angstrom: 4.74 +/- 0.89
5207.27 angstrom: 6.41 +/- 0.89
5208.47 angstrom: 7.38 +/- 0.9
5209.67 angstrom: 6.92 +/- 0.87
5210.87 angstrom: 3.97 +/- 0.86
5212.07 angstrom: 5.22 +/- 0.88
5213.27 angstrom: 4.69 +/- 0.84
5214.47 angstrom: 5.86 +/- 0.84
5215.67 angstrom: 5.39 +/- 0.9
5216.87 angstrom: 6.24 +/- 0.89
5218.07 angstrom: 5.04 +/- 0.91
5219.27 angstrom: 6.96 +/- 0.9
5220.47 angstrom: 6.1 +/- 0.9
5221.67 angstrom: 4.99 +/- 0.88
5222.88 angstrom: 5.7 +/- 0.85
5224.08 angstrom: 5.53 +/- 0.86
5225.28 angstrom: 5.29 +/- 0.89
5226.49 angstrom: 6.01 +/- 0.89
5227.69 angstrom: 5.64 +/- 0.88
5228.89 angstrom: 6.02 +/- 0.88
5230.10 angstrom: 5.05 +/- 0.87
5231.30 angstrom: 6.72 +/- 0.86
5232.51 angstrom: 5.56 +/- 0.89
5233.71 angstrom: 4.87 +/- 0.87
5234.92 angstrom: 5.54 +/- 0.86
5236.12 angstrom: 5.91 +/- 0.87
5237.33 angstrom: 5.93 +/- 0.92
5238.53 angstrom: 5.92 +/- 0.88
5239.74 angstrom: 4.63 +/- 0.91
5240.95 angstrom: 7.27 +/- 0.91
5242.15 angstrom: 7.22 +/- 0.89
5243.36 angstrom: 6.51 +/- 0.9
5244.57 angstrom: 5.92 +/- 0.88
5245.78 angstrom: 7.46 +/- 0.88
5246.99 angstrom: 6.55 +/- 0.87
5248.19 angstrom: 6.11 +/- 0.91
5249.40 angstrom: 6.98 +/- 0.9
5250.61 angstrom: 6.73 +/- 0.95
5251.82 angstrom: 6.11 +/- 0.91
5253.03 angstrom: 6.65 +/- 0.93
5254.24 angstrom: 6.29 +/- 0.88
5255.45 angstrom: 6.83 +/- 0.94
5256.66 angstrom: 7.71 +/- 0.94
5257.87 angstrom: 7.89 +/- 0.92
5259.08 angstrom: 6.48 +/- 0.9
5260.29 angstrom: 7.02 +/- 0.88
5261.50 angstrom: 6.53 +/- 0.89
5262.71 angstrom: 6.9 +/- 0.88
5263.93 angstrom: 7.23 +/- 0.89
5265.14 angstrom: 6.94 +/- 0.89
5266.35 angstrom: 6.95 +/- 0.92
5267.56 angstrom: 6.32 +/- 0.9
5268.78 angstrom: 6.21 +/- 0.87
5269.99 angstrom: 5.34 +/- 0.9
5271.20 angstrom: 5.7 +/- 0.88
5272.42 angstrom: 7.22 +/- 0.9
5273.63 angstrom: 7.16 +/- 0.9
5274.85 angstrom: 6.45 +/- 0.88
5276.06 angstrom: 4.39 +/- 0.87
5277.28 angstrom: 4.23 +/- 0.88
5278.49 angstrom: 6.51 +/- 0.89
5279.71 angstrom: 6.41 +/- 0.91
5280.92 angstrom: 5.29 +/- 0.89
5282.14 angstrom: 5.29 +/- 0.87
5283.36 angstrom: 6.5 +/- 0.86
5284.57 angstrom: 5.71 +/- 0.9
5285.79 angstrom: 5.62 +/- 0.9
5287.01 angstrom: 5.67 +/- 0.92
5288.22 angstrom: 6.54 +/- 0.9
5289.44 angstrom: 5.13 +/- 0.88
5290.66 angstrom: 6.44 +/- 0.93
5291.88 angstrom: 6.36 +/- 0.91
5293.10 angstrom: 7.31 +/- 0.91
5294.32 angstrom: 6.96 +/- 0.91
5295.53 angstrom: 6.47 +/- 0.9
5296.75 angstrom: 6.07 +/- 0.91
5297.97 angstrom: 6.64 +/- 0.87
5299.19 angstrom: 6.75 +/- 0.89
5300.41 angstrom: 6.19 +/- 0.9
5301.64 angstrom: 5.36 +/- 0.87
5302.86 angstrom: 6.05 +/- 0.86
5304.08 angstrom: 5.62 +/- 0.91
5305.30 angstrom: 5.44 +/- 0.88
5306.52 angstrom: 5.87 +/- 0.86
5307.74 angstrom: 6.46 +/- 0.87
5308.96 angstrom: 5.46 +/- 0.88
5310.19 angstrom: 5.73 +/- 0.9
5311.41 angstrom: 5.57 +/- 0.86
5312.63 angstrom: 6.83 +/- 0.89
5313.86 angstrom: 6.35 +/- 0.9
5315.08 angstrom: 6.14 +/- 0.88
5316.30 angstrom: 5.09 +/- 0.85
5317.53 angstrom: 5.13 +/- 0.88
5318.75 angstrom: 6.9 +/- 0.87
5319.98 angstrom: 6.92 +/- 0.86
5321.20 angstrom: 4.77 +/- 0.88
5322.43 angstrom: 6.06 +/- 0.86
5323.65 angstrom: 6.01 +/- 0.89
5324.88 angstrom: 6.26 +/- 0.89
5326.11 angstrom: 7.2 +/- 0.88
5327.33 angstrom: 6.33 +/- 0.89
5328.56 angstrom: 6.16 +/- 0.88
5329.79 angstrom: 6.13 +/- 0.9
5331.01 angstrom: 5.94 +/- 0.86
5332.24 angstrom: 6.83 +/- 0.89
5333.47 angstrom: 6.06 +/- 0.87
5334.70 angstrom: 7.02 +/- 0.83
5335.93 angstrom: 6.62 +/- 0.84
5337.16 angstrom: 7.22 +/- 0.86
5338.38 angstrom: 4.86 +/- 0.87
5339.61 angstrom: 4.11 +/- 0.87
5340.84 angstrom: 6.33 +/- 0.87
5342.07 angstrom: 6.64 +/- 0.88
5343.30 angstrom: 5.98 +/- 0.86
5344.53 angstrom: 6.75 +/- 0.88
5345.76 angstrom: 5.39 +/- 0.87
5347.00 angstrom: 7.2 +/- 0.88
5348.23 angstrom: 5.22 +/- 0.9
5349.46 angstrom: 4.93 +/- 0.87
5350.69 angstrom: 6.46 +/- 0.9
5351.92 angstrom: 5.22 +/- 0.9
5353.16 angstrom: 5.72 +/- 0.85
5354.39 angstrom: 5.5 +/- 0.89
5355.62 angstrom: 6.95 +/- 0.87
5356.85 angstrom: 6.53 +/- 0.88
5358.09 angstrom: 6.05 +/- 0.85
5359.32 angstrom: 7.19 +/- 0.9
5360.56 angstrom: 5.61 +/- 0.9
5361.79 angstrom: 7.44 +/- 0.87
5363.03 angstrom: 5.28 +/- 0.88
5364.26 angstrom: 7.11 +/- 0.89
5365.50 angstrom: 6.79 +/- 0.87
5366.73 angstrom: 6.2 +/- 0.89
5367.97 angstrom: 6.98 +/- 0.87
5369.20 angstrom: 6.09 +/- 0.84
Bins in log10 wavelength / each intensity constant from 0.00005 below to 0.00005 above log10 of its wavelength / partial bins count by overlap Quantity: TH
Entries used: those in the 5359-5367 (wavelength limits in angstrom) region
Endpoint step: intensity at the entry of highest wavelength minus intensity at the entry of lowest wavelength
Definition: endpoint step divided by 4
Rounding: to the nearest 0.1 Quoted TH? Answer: -0.2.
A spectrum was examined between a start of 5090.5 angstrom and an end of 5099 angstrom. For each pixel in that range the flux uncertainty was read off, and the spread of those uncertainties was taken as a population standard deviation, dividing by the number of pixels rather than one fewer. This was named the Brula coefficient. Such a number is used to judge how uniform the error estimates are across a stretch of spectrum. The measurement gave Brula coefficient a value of 0.008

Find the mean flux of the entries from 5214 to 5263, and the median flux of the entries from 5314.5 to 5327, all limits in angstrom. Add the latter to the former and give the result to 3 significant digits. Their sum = 12.3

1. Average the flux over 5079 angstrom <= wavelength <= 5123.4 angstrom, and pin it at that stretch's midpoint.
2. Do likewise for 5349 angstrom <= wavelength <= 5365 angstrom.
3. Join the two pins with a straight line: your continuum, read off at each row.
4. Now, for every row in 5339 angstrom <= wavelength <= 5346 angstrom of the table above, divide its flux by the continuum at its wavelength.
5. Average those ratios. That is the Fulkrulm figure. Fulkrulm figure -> 0.96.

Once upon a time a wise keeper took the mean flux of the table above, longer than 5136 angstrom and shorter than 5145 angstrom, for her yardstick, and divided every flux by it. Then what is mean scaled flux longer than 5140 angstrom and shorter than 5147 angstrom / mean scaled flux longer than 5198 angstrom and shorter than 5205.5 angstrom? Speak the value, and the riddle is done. 1.00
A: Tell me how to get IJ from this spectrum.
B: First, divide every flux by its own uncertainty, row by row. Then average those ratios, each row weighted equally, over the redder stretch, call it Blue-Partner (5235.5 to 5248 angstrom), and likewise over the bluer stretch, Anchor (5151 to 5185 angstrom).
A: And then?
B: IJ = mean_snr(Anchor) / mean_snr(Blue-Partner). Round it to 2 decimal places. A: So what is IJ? 0.95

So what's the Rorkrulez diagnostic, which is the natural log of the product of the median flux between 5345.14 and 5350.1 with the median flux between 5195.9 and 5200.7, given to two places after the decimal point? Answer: 3.48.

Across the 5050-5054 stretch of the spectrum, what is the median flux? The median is 5.4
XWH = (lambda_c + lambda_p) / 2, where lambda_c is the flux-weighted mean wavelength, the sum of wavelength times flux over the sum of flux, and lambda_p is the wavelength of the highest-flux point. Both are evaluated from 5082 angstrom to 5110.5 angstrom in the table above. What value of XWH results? 5096.2 angstrom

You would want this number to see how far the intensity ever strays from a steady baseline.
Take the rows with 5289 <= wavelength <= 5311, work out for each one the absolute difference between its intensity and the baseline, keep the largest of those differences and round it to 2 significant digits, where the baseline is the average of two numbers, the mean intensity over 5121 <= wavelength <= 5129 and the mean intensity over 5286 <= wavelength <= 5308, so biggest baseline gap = 1.3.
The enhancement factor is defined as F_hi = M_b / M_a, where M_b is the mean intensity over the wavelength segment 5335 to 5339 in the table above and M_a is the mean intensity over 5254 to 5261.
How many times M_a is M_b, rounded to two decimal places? 0.89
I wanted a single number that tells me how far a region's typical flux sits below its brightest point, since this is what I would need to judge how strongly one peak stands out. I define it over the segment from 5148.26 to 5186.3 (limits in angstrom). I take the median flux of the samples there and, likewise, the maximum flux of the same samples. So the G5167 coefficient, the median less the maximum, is -2.15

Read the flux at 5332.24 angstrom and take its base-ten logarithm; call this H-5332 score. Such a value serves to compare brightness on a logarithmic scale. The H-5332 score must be 0.83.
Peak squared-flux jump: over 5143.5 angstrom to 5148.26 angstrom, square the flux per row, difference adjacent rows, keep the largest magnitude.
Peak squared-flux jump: 23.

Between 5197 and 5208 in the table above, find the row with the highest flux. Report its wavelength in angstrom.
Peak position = 5202.47 angstrom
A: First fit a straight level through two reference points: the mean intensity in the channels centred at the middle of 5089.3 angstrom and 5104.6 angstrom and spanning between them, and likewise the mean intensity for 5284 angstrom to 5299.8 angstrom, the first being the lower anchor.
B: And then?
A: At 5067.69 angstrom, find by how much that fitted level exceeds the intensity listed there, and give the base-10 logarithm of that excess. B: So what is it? 0.36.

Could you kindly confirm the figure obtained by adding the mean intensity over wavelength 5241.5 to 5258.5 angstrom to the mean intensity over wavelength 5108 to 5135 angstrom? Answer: 13.00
